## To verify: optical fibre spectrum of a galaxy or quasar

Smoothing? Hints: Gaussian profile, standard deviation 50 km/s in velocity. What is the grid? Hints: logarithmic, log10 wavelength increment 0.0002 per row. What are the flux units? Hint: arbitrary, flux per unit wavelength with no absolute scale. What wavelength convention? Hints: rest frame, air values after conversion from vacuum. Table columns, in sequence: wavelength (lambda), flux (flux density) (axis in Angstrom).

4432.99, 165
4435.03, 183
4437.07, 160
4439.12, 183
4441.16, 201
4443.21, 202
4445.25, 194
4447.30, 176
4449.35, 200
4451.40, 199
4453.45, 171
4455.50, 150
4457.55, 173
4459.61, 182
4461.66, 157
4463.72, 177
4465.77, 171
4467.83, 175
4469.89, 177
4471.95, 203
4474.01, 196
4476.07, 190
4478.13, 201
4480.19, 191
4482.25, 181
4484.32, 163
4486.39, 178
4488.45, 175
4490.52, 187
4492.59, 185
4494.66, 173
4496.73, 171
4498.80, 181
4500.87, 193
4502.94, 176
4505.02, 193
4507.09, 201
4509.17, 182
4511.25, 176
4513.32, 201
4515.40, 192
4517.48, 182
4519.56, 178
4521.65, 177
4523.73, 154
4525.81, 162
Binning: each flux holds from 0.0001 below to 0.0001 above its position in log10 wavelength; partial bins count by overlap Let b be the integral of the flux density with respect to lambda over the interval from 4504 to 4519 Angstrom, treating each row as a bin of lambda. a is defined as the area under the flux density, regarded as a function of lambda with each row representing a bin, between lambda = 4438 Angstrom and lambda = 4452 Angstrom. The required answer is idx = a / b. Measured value 0.95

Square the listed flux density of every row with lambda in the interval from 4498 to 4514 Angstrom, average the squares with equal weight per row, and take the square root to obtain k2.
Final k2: 188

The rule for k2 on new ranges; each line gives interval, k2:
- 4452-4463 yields 167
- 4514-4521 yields 184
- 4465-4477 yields 186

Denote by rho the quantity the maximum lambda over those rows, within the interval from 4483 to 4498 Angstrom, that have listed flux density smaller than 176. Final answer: 4496.73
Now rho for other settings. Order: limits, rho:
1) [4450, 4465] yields 4461.66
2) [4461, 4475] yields 4467.83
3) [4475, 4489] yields 4488.45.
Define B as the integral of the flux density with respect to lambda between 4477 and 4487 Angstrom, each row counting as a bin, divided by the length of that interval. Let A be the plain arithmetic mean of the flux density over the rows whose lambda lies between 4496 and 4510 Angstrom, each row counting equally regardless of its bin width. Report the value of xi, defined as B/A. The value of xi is 0.99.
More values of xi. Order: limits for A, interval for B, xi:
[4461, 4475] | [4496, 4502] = 1.02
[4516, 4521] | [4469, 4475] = 1.07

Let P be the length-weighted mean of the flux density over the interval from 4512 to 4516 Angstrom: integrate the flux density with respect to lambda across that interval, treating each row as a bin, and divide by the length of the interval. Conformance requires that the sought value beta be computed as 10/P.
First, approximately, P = 196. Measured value 0.0511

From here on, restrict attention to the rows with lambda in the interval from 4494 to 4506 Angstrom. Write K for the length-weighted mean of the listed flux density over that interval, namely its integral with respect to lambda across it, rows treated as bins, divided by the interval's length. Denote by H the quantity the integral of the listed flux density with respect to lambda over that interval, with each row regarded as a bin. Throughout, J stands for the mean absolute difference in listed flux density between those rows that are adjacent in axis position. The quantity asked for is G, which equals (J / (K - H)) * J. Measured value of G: -0.07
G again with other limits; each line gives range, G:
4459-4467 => -0.24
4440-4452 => -0.05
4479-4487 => -0.16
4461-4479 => -0.03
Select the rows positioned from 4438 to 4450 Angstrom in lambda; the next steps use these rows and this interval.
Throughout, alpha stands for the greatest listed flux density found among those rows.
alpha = 202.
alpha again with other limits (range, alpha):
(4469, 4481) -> 203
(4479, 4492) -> 191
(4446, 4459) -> 200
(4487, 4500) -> 187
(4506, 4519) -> 201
